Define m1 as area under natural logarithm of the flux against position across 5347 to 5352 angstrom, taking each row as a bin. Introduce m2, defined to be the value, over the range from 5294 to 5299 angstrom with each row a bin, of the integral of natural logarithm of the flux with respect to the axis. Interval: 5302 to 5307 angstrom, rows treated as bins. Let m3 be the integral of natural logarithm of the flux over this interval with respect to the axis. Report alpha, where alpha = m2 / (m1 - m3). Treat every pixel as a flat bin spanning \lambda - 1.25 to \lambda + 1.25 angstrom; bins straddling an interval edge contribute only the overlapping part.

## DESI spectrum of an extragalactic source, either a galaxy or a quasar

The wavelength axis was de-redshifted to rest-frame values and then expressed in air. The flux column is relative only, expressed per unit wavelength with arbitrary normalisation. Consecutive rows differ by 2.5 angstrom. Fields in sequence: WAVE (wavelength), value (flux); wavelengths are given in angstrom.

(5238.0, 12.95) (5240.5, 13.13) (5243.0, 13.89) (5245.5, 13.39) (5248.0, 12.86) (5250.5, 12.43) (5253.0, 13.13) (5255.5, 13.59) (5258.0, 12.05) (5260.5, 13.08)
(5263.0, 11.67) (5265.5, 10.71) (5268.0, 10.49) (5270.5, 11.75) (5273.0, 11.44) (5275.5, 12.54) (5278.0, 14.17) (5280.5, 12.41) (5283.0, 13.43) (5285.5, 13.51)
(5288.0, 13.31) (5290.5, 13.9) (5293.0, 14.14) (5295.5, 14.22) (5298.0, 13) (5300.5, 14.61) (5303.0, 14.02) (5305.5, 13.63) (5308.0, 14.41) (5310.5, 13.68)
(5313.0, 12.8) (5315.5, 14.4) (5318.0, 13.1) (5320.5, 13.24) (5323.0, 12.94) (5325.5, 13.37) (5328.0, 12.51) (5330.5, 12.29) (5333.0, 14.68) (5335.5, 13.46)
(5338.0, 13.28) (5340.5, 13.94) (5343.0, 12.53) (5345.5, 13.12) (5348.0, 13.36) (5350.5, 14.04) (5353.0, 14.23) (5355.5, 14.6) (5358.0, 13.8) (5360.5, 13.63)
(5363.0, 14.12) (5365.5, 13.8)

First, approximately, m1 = 13.1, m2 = 13.1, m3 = 13.1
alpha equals -348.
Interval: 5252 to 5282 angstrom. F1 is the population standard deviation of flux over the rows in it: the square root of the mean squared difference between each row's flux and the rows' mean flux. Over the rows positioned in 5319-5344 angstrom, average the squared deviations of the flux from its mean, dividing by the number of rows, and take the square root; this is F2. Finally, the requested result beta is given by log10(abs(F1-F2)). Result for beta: -0.41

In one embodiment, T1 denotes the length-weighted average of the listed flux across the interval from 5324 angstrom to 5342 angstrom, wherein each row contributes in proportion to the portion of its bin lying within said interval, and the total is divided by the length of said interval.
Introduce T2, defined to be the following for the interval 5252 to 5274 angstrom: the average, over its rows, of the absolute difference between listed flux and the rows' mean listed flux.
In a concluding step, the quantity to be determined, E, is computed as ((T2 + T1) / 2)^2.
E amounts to 50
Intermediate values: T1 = 13.3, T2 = 0.9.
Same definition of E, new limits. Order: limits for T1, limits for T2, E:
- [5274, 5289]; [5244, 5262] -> 46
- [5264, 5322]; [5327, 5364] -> 47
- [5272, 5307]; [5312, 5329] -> 48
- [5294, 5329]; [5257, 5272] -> 51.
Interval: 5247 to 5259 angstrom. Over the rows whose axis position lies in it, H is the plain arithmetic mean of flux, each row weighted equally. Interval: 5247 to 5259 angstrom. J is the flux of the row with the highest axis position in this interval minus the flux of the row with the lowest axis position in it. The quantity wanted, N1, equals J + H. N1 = 12.0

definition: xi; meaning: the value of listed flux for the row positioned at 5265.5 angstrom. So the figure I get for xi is 10.71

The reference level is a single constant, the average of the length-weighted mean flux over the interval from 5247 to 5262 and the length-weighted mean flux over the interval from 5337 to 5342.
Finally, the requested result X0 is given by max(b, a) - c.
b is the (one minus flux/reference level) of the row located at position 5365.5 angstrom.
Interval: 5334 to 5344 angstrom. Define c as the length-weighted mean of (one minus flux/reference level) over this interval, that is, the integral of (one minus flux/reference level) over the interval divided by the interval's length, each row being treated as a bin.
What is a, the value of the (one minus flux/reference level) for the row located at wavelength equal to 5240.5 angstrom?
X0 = 0.02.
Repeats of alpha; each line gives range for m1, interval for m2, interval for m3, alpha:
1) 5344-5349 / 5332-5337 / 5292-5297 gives -39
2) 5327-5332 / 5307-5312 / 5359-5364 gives -26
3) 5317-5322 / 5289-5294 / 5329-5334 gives -214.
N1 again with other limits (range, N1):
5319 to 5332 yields 11.9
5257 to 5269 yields 10.0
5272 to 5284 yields 14.8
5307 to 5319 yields 12.4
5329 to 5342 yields 15.2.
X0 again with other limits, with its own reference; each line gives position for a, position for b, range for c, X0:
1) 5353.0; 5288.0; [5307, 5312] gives 0.05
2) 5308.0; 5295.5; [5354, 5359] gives 0.00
